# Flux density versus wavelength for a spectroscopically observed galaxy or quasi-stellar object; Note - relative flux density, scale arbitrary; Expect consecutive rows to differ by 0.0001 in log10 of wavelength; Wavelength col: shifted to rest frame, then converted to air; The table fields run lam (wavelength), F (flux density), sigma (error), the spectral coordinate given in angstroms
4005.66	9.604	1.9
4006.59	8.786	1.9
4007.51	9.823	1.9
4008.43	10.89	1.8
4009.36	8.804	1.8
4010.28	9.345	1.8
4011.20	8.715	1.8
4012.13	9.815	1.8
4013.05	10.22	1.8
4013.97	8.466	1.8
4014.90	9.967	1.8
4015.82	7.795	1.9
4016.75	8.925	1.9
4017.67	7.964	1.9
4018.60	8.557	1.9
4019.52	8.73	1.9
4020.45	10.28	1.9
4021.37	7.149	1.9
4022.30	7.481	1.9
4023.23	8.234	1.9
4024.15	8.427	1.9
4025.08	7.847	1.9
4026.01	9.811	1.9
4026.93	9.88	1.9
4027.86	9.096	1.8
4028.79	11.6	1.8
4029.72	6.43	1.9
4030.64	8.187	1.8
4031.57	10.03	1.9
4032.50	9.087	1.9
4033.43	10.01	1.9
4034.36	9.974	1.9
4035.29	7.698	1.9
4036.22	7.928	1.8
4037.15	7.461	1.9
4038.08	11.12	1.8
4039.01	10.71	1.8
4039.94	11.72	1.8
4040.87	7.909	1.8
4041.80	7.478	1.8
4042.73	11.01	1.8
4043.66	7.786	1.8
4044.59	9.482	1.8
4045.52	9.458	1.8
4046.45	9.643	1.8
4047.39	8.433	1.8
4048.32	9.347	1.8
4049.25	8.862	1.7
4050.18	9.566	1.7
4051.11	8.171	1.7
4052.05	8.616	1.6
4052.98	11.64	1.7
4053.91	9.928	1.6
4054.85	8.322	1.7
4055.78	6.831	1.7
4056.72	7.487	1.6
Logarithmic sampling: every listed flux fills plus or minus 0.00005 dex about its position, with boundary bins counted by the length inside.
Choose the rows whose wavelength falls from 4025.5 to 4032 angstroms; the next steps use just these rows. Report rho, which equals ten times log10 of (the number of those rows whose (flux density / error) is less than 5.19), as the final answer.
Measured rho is 6.0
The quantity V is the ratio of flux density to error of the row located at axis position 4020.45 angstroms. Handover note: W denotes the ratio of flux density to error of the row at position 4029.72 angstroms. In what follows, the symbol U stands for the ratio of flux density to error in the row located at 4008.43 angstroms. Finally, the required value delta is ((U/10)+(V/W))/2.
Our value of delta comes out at 1.10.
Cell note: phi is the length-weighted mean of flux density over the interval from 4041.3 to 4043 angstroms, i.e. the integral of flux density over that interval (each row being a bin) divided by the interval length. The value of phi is 9.0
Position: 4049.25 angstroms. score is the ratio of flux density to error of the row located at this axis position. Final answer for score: 5.2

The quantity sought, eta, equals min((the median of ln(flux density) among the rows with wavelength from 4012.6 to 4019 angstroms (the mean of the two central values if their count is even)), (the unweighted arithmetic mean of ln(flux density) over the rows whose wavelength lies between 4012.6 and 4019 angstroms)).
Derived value 2.15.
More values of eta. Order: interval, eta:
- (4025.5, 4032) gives 2.21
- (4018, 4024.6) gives 2.12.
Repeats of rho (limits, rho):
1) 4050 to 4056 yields 4.8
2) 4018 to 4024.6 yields 7.8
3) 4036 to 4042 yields 6.0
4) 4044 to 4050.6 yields 0.0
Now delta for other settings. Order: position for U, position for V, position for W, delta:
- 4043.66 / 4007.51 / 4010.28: 0.71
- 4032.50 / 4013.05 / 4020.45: 0.76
